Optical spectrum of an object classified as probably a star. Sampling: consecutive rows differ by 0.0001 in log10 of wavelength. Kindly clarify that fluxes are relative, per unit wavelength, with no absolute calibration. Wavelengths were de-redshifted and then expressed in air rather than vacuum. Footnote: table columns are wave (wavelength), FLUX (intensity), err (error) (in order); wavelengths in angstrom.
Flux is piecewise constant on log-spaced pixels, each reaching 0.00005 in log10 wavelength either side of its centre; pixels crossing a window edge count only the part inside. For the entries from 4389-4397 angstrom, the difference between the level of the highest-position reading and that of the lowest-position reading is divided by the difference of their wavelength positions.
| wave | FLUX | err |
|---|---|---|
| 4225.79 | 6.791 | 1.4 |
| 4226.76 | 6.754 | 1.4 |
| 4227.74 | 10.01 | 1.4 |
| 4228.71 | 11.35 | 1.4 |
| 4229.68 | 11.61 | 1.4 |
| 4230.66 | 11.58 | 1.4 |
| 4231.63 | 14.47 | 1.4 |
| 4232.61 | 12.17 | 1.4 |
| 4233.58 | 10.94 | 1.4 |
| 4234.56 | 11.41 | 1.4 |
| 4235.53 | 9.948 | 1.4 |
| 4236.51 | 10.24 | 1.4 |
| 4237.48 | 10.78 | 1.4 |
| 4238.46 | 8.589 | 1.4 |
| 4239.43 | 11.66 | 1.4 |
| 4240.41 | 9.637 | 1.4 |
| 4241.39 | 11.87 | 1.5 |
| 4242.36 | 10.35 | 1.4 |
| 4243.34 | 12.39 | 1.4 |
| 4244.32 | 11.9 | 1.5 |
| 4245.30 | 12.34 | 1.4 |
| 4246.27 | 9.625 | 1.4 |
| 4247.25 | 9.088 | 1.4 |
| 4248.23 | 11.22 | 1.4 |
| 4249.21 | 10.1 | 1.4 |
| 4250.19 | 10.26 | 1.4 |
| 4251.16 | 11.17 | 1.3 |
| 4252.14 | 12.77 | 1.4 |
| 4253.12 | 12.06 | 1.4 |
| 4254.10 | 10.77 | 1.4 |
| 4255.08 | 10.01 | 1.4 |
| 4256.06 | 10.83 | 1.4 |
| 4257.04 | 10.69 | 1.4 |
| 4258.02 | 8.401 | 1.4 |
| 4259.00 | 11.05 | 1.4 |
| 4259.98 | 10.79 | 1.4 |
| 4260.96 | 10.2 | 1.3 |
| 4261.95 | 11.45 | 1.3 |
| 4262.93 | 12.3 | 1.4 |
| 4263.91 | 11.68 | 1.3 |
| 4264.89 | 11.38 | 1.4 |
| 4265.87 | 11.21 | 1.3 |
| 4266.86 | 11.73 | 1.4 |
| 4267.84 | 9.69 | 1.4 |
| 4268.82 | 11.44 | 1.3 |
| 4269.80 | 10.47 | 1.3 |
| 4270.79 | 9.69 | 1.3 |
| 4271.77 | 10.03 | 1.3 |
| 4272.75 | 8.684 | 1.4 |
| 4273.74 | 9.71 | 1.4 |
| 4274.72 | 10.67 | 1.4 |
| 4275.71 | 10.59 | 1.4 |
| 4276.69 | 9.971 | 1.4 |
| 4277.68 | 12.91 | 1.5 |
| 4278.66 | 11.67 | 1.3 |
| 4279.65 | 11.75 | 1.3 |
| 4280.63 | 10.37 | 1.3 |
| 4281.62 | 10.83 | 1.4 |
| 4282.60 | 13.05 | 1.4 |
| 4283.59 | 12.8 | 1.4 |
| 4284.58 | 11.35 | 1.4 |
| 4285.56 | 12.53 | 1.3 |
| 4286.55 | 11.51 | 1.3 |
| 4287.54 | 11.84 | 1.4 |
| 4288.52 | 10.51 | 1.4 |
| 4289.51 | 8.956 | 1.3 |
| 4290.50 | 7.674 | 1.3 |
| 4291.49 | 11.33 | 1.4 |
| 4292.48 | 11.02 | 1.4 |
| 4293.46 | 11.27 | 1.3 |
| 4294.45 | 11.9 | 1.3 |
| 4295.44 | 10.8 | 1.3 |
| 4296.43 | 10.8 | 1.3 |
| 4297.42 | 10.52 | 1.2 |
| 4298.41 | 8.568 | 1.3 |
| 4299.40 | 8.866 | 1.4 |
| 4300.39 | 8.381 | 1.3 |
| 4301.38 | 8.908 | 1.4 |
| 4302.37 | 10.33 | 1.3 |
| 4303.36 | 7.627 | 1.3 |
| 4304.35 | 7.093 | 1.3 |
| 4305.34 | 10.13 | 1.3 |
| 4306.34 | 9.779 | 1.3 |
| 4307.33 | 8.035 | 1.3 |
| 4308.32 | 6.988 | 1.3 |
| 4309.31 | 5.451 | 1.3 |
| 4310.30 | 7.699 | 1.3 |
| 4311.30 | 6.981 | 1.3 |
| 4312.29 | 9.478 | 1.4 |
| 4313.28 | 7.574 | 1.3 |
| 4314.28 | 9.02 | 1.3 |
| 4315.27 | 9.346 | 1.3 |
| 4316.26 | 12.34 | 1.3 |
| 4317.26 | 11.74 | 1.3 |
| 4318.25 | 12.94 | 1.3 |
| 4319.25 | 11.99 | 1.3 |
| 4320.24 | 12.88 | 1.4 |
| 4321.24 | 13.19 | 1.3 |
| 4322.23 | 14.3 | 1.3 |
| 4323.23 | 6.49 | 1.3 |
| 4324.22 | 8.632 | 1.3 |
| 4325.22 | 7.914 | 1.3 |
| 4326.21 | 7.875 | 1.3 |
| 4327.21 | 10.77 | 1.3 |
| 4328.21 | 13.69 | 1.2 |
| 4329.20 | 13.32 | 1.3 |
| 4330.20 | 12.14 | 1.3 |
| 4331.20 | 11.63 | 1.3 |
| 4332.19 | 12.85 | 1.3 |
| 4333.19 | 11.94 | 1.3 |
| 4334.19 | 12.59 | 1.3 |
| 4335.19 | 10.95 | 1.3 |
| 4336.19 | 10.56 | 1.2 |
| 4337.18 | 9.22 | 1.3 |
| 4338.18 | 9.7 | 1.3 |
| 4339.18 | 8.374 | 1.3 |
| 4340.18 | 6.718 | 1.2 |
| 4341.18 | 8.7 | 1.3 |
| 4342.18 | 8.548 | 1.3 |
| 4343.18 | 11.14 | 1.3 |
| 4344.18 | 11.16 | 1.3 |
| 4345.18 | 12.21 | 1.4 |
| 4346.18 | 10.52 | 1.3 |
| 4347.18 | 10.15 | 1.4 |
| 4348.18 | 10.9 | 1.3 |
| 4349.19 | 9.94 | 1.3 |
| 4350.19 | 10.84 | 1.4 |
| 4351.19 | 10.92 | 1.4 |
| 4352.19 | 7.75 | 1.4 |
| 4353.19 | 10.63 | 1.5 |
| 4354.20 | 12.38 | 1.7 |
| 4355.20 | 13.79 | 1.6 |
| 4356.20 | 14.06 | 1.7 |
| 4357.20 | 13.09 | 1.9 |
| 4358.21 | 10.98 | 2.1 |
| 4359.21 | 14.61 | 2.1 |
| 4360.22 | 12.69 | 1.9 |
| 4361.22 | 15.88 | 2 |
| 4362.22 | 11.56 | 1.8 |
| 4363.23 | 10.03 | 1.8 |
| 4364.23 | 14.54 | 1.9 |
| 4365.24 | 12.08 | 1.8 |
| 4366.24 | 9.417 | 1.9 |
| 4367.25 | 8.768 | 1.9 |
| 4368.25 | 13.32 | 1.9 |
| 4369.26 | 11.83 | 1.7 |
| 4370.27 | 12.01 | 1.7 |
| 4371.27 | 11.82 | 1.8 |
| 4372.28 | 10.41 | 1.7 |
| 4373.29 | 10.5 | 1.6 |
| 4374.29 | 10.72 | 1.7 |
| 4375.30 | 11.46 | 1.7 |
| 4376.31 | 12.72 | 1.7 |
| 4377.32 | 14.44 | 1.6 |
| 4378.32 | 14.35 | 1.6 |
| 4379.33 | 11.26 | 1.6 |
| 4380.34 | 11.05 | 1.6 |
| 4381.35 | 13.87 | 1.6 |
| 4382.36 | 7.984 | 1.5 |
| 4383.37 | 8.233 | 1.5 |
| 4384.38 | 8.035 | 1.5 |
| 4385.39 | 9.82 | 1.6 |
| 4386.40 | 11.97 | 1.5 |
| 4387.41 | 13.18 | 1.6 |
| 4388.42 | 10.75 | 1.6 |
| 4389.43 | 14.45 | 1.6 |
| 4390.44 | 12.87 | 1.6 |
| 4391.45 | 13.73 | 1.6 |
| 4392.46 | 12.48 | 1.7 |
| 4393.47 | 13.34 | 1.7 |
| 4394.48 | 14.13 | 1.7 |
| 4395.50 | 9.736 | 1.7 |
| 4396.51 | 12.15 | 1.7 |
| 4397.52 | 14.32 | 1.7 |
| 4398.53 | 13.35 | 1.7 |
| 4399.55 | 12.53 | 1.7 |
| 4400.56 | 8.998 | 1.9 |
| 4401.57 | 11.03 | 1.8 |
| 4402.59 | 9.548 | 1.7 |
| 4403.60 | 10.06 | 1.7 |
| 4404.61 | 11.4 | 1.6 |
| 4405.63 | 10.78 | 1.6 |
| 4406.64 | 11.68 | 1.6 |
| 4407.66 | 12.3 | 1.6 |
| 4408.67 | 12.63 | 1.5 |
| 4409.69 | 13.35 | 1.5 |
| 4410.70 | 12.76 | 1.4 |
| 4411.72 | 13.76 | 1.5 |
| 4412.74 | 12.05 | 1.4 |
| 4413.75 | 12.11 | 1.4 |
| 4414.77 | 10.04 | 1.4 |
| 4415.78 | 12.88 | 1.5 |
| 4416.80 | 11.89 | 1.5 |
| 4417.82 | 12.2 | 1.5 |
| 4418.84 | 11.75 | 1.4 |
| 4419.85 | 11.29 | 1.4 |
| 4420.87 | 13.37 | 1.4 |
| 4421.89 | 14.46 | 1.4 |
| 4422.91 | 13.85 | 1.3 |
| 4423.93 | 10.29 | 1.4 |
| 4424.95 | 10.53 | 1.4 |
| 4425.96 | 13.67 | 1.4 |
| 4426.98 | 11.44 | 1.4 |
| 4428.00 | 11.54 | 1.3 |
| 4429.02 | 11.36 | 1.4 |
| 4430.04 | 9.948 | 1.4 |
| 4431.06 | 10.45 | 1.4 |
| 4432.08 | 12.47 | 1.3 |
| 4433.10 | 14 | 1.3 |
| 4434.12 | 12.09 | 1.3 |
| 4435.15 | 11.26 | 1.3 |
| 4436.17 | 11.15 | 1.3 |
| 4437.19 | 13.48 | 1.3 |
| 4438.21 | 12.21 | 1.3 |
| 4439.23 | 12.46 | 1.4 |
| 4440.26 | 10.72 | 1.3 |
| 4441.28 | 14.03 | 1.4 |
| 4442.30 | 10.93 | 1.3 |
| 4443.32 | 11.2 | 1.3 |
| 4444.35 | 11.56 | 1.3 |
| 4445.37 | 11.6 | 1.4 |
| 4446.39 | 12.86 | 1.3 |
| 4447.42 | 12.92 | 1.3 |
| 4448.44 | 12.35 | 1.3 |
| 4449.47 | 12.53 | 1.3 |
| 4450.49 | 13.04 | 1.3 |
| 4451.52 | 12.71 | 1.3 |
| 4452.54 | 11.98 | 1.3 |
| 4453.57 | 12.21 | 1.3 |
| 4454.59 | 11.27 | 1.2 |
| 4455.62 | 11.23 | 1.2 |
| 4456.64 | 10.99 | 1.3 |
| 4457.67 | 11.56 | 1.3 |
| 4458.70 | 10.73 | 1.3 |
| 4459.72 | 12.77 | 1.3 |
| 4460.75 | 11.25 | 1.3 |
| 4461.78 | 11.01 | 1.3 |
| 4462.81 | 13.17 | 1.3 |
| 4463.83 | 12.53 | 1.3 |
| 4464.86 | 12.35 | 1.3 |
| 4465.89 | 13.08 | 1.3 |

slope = -0.32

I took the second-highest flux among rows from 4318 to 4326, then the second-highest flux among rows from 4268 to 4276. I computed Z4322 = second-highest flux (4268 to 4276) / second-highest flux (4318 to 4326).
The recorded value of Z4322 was 0.81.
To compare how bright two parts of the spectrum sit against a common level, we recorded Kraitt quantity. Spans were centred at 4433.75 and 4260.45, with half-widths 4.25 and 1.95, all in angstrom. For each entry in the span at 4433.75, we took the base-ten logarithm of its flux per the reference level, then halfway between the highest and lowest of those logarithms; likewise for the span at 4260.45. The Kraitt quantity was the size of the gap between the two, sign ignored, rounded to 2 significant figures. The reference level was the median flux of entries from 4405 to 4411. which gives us 0.038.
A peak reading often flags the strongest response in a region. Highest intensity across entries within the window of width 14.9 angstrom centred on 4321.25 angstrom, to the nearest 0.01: 14.30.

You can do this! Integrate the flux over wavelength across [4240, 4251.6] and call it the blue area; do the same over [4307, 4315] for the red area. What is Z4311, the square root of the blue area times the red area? 88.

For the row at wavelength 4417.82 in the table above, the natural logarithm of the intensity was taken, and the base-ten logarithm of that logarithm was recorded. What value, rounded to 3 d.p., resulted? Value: 0.398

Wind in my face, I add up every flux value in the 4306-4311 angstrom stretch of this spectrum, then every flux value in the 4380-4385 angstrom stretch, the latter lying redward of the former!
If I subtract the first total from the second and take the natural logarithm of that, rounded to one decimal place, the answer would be 2.4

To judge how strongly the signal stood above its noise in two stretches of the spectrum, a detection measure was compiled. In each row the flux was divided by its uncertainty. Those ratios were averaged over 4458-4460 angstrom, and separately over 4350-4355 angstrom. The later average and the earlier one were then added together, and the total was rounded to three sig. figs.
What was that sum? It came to 16.1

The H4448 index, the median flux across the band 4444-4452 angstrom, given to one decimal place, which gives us 12.6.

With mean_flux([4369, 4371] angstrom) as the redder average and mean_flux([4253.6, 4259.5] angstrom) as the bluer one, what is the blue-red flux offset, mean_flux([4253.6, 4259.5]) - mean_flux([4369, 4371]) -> -1.6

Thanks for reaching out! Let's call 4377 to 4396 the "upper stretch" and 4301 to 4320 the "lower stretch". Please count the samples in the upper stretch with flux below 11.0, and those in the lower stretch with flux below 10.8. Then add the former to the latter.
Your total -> 21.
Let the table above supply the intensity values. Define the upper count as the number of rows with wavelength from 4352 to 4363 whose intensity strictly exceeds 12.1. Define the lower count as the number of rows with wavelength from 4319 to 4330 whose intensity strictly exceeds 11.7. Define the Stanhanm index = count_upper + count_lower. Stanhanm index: 13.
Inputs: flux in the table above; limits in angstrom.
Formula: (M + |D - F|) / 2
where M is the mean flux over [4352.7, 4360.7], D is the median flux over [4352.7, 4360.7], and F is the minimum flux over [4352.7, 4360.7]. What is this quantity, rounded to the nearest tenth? 7.5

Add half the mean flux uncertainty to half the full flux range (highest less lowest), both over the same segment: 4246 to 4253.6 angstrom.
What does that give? 2.5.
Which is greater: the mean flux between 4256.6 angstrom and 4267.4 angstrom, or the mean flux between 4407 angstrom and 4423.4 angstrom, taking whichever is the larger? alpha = 12.5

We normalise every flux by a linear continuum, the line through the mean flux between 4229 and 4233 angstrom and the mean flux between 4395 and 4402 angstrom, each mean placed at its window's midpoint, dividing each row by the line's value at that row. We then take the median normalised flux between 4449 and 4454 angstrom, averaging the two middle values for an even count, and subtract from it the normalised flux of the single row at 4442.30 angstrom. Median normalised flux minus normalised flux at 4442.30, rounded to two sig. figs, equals 0.14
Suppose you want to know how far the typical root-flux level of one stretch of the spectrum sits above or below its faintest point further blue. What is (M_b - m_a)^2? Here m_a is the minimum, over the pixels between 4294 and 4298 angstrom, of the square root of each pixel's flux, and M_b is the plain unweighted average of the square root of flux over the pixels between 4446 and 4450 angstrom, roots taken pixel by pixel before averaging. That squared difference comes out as 0.10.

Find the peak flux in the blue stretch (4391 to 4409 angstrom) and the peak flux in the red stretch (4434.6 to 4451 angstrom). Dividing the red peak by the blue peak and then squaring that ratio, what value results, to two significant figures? 0.96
